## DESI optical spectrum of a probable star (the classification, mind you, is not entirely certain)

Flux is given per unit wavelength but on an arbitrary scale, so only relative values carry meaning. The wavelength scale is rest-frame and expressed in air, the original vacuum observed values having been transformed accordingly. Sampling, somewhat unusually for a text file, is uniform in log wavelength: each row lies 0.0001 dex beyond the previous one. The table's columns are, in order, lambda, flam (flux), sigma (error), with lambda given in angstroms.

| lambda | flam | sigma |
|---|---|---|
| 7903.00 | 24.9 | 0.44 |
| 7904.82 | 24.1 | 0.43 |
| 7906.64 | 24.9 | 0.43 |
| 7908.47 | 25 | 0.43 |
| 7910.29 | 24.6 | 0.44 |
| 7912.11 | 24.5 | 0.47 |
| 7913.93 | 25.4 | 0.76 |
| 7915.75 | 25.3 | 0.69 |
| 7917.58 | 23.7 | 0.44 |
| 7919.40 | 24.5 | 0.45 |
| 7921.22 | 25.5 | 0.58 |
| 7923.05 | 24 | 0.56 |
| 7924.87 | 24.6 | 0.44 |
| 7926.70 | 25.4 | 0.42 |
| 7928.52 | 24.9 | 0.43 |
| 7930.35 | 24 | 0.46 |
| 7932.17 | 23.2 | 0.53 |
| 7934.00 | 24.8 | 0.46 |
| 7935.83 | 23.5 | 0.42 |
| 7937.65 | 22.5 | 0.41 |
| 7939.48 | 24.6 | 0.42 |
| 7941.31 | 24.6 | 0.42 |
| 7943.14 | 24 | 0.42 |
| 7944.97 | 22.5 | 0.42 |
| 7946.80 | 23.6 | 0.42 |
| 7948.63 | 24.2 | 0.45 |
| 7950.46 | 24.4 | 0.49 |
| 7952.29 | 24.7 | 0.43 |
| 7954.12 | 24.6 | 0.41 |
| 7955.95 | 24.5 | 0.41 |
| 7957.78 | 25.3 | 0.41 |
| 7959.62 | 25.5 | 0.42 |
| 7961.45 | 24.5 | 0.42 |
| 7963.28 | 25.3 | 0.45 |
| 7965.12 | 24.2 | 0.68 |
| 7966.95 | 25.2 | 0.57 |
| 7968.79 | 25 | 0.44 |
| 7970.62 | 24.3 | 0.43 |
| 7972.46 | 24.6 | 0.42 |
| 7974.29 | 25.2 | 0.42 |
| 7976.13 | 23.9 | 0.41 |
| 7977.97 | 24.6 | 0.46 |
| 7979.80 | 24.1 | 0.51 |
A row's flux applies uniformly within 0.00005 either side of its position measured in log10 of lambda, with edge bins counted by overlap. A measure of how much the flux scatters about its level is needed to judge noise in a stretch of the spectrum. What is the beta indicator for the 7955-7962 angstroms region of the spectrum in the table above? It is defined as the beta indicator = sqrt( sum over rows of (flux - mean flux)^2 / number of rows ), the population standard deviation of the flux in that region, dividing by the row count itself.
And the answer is 0.46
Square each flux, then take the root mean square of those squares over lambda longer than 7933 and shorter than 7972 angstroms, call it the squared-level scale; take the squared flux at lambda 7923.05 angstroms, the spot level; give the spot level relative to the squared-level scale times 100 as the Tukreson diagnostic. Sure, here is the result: 97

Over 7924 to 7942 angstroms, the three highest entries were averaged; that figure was 25.0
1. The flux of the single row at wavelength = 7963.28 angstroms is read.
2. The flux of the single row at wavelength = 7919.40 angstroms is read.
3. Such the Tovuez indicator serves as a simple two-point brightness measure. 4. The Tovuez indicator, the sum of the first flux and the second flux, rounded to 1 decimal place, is 49.8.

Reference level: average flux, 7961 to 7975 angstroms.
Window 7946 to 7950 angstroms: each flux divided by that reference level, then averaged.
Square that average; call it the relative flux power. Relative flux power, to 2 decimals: 0.93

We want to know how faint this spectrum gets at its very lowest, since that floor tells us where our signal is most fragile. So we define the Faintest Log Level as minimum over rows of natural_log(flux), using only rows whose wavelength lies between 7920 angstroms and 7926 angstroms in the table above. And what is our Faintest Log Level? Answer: 3.18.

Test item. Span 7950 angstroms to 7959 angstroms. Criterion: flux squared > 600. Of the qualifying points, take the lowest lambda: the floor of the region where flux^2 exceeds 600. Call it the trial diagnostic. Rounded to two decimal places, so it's 7952.29 angstroms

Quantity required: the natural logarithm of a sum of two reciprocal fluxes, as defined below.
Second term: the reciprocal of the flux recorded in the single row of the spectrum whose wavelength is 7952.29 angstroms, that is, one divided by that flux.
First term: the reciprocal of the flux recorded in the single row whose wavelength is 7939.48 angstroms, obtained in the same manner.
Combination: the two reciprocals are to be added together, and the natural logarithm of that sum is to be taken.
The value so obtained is -2.51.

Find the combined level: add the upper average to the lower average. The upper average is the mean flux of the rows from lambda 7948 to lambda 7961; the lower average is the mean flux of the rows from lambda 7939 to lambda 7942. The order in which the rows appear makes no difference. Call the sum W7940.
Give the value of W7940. 49.3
